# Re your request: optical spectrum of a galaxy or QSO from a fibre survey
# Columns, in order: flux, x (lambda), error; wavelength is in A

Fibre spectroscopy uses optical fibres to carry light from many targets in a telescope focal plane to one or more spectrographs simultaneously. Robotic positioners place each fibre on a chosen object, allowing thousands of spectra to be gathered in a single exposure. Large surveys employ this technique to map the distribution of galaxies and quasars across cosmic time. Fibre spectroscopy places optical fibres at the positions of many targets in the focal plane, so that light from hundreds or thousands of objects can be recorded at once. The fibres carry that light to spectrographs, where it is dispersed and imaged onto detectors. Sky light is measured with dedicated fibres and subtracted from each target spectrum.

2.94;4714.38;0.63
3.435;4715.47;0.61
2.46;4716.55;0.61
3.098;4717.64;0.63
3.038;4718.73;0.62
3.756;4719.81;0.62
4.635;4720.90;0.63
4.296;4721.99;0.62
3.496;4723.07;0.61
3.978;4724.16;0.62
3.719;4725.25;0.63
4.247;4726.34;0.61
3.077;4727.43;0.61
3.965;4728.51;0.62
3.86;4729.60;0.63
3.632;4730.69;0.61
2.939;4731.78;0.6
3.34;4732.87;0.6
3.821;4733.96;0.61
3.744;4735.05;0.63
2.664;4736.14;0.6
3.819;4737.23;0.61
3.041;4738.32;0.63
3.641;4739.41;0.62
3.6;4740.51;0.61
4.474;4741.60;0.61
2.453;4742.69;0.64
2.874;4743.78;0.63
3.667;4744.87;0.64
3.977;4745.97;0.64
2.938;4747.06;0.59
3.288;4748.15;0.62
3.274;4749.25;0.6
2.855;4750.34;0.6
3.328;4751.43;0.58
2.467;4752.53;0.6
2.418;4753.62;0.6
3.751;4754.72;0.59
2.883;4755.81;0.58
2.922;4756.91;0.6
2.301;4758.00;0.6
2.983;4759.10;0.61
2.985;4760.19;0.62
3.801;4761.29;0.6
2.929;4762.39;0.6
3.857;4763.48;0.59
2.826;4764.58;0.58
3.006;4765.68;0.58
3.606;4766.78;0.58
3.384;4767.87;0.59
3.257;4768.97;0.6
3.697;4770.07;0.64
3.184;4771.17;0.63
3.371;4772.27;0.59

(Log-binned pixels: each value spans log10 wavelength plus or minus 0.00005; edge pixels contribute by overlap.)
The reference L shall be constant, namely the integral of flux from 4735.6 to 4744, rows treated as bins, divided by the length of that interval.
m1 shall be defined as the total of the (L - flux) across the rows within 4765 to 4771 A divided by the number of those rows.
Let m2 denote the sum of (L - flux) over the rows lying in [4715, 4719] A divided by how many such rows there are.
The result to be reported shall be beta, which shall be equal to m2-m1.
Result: 0.4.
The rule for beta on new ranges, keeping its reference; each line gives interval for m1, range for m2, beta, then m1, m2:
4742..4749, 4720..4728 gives -0.7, 0.14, -0.58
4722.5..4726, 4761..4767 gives 0.4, -0.39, 0.00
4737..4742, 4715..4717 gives 0.8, -0.38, 0.39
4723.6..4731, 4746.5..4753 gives 0.8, -0.44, 0.31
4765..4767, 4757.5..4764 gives 0.2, 0.03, 0.20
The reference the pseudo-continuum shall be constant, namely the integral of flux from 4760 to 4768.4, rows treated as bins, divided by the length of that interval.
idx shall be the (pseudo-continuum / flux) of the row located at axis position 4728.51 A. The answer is 0.8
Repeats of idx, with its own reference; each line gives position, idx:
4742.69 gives 1.4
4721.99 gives 0.8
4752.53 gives 1.3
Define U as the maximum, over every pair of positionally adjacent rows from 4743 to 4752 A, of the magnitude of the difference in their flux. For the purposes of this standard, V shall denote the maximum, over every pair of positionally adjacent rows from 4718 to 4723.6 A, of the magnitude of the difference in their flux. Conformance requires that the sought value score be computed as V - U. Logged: -0.16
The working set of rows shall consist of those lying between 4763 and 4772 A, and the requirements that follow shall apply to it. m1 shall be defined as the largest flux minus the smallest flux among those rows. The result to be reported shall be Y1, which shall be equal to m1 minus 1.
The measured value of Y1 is 0.0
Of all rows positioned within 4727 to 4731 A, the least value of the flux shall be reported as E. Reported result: 3.077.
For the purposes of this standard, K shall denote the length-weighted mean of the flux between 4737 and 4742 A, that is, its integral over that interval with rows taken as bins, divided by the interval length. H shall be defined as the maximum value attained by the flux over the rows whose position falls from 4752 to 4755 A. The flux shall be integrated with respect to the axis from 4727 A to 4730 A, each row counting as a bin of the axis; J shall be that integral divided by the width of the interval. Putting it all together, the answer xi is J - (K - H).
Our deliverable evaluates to 3.7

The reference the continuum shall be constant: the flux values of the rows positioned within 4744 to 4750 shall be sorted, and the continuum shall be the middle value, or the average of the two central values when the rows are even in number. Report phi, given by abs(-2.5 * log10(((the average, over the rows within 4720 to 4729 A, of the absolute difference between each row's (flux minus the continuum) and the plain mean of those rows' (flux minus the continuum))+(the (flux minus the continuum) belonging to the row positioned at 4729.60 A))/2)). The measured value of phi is 0.8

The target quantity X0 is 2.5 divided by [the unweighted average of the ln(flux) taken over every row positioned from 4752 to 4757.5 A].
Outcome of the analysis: 2.4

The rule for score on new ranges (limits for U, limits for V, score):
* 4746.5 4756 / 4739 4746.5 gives 0.69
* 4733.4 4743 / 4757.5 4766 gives -0.99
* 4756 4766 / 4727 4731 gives -0.14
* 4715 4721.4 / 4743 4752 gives 0.06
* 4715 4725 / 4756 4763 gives -0.10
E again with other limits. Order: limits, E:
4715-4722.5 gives 2.46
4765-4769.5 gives 3.006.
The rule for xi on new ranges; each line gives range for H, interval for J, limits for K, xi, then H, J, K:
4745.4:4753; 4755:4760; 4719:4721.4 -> 2.8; 3.977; 2.8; 4.06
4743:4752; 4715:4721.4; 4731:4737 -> 4.0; 3.977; 3.4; 3.34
